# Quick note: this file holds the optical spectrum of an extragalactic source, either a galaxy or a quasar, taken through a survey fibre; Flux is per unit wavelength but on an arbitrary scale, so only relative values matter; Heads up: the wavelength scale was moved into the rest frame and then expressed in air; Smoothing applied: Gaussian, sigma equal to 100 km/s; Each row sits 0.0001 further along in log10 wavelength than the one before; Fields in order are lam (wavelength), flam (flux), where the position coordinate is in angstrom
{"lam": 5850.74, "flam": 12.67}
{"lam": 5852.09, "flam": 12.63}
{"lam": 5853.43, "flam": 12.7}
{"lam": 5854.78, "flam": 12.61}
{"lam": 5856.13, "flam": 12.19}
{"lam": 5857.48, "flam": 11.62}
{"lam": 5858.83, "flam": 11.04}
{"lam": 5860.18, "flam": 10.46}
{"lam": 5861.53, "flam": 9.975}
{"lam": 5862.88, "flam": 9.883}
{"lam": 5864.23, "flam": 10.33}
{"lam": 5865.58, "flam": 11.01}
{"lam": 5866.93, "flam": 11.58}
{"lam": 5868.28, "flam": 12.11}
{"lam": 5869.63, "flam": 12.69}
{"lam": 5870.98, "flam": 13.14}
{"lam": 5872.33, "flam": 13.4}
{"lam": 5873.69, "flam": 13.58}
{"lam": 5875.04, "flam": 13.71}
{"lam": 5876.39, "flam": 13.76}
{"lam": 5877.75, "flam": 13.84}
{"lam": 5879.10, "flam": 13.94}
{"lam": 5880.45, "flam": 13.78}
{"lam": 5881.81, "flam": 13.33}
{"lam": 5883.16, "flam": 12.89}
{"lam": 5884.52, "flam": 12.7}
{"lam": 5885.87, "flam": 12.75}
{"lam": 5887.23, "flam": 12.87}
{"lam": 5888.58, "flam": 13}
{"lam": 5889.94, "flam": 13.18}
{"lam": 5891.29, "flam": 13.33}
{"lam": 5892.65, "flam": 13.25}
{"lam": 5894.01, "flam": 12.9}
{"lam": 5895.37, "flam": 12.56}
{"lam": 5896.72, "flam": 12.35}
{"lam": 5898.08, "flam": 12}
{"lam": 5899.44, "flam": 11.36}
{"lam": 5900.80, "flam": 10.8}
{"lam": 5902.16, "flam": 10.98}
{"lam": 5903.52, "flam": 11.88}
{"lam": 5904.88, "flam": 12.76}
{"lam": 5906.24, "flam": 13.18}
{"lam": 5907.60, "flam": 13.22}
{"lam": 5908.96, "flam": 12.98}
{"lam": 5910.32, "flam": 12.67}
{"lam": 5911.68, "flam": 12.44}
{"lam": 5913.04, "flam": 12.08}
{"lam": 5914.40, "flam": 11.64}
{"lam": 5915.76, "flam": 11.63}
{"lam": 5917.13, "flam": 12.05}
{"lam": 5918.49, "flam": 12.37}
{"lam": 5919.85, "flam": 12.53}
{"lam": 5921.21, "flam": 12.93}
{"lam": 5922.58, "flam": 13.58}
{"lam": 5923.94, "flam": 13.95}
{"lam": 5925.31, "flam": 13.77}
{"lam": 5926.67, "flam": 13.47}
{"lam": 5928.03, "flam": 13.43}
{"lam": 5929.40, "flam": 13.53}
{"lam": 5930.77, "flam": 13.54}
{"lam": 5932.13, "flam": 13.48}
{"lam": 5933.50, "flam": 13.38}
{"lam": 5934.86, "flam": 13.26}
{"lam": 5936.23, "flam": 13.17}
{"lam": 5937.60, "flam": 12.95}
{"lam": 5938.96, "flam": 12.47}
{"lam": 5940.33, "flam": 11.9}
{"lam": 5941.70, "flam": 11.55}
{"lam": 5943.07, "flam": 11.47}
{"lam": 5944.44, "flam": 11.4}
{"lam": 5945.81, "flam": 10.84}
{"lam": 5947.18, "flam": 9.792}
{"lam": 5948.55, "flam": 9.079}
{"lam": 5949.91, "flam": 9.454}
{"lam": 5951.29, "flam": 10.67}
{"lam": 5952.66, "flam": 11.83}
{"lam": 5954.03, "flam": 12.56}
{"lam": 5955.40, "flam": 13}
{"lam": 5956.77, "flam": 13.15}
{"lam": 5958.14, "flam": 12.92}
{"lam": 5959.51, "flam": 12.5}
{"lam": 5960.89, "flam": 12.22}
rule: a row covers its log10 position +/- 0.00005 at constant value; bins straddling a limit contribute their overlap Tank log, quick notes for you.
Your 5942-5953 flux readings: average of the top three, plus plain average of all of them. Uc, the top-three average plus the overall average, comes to 22.1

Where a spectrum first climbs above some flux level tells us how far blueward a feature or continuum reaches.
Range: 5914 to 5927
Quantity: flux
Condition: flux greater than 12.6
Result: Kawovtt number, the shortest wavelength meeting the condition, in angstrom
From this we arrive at 5921.21 angstrom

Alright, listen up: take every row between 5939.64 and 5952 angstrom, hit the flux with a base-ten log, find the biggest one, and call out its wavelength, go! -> 5940.33 angstrom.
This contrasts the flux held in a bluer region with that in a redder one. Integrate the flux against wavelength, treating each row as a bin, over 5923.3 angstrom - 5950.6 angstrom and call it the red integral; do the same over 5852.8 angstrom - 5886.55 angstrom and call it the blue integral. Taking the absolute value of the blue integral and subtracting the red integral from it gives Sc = 82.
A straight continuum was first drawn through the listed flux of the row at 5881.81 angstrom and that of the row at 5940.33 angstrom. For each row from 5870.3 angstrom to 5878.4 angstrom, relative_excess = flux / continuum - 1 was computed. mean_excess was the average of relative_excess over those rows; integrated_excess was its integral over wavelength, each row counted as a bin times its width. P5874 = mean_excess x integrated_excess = 0.000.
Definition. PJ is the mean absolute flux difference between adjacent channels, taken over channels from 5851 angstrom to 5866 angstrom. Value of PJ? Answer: 0.40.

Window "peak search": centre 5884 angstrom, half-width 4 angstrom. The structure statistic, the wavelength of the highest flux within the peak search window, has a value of 5880.45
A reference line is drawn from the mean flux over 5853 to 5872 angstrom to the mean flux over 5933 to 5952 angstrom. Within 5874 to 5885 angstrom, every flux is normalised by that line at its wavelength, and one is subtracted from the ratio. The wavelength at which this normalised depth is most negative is 5884.52 angstrom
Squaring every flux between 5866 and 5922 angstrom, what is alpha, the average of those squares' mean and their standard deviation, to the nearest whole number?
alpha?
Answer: 90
